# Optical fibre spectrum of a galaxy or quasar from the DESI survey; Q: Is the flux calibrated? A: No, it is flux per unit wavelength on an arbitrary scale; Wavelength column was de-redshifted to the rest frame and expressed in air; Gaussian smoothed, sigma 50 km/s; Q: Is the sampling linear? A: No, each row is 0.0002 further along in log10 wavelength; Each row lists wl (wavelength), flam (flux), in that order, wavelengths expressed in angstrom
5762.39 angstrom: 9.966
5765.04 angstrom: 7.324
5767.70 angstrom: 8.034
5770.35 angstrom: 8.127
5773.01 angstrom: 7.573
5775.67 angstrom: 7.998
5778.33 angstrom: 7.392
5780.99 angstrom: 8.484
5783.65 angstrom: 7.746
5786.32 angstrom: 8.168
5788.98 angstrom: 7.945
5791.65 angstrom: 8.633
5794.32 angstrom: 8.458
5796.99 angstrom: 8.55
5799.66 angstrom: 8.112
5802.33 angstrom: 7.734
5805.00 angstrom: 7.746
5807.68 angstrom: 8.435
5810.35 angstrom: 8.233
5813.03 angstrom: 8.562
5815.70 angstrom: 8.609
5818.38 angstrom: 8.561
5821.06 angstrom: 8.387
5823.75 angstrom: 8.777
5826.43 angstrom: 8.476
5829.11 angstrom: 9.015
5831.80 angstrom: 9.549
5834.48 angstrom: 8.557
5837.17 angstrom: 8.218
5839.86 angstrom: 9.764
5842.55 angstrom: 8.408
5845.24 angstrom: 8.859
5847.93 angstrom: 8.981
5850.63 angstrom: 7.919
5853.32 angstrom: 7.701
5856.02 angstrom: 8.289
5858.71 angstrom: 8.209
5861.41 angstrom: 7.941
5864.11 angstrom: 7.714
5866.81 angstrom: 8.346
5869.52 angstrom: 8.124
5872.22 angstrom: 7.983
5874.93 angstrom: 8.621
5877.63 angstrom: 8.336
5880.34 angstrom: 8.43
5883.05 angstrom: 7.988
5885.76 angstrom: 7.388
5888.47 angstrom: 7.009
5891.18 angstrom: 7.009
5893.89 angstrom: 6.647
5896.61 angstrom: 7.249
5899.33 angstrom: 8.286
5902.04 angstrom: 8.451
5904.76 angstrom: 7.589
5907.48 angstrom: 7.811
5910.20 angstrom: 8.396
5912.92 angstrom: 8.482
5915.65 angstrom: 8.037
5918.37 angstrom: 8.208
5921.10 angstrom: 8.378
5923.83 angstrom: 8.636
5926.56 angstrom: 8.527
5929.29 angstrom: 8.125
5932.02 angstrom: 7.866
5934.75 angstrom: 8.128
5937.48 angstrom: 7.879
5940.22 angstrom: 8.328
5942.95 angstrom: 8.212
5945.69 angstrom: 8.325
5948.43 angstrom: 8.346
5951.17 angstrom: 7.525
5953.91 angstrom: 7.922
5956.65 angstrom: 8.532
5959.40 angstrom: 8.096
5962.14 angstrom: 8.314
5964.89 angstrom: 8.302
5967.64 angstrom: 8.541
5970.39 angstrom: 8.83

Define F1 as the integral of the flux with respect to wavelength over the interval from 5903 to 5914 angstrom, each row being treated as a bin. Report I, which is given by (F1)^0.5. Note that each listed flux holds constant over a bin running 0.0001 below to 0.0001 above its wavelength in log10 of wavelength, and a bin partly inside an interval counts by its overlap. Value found 9.4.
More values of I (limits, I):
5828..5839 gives 9.9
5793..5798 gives 6.5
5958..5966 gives 8.1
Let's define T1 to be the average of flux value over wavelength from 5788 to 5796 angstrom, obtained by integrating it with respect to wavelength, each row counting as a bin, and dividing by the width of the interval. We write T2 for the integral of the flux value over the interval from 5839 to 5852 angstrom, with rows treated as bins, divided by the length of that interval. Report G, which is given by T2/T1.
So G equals 1.05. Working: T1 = 8.4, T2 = 8.75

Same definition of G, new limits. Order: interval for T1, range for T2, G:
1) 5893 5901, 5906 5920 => 1.09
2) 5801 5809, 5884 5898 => 0.89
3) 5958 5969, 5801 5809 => 0.96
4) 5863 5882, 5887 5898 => 0.85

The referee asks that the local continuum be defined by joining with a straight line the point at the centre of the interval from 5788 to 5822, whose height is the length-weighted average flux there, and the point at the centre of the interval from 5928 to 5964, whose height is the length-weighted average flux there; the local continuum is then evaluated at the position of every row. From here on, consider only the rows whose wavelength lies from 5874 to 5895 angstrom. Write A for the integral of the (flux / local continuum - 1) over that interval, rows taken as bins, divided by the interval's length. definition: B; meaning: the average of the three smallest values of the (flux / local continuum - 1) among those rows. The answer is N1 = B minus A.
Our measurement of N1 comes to -0.094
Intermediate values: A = -0.065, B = -0.16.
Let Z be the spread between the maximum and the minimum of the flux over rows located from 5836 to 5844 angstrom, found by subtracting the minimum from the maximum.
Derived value 1.55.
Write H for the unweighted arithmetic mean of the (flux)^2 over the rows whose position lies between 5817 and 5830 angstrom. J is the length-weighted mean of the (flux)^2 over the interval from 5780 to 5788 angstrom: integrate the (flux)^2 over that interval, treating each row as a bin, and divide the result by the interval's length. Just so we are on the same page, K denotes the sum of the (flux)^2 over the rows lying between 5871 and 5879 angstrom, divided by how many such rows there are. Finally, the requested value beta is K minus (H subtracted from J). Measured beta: 78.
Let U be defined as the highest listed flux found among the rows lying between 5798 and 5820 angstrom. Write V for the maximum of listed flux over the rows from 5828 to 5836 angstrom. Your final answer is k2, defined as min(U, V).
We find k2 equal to 8.61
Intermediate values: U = 8.609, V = 9.549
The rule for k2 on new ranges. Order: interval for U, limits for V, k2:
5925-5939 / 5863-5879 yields 8.53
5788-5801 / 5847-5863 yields 8.63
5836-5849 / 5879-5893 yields 8.43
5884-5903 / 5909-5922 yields 8.45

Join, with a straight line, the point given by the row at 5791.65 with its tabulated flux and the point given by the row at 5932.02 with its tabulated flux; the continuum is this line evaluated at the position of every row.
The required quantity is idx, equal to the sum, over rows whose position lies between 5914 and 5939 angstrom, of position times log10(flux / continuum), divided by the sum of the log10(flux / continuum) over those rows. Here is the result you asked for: 5925.1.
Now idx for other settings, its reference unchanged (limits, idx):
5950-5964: 5959.7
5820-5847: 5835.6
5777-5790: 5782.9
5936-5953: 5943.5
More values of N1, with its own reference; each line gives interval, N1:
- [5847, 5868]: -0.042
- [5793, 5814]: -0.043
